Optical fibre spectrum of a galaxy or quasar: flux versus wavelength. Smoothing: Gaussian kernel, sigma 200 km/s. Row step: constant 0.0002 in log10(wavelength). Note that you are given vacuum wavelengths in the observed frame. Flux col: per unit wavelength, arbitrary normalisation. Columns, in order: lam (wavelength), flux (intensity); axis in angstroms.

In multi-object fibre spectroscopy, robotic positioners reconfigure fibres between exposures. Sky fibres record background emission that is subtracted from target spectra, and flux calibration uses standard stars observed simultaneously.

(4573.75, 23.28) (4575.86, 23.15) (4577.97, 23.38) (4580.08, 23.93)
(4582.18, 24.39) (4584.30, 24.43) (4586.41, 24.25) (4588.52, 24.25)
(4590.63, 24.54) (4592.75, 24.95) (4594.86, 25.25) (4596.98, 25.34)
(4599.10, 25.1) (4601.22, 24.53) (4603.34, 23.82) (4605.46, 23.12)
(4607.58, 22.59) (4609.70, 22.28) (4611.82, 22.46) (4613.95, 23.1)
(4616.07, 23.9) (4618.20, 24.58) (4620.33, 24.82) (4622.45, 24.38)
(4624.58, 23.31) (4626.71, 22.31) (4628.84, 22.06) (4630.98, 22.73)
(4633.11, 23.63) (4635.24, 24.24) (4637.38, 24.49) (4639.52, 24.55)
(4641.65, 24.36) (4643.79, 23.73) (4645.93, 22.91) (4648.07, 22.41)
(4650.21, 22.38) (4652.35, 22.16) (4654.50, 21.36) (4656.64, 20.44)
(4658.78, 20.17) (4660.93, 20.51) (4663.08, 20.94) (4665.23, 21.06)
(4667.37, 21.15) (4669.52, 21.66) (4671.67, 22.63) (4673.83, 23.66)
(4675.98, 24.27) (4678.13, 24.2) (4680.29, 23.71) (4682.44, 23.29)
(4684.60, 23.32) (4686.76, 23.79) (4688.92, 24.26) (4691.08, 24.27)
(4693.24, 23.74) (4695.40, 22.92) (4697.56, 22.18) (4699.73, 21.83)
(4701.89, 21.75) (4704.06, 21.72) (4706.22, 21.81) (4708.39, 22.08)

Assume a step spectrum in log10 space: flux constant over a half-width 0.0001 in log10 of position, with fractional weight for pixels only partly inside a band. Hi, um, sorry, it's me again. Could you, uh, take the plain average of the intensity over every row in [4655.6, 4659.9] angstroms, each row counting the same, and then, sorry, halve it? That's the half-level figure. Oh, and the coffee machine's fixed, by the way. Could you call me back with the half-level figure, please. 10.2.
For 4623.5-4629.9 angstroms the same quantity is 11.3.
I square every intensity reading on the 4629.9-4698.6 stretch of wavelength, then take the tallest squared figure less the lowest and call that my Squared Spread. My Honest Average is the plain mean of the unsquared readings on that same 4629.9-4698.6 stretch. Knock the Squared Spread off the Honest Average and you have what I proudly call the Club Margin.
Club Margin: -173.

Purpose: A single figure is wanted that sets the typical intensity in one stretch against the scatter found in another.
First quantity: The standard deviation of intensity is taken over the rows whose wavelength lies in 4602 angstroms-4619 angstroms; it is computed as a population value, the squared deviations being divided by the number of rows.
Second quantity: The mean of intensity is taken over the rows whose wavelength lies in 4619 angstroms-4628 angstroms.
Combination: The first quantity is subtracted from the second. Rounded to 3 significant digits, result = 23.0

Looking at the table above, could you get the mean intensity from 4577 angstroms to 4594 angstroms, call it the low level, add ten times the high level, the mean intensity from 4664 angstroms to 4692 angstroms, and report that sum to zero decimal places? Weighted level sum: 256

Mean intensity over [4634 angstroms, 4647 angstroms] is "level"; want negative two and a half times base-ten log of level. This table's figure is -3.45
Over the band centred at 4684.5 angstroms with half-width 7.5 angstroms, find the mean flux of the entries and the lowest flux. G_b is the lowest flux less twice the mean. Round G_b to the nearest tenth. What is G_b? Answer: -24.4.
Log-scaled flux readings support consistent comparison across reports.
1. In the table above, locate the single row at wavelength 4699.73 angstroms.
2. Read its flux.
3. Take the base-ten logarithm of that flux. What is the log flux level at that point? 1.339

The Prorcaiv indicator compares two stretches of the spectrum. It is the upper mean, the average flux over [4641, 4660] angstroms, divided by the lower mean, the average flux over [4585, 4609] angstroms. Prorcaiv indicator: 0.91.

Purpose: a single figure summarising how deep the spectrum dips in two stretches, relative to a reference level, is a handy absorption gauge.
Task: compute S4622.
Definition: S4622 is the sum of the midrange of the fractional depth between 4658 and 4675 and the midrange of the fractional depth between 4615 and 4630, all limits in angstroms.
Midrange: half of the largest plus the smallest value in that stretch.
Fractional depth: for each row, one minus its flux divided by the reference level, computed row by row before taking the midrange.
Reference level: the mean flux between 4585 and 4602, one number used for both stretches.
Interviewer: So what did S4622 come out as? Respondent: 0.169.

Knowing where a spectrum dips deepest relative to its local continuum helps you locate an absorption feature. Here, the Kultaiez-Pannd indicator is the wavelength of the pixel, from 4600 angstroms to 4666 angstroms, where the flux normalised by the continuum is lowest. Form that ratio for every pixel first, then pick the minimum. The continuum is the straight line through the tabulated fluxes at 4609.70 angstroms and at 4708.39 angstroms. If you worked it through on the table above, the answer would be 4658.78 angstroms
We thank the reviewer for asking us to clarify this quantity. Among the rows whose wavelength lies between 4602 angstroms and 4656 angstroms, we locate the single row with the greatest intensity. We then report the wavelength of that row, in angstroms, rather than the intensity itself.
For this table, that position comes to 4620.33 angstroms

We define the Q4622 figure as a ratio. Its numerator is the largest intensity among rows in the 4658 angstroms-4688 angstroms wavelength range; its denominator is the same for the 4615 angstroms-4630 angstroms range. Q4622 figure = 0.978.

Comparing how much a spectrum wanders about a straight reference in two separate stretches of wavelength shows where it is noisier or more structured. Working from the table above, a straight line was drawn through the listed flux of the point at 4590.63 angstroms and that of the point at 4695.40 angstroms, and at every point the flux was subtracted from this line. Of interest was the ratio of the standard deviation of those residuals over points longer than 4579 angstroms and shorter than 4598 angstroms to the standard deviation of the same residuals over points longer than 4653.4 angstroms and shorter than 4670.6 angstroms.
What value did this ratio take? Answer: 1.0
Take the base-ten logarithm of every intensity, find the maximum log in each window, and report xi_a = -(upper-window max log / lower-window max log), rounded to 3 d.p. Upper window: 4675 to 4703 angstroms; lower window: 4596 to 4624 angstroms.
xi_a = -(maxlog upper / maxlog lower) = -0.987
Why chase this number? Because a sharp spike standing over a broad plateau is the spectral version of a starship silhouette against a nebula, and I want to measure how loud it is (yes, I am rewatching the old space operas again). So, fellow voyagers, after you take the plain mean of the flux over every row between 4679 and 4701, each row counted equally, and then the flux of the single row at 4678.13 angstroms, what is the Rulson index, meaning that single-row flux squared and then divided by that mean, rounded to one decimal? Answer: 25.1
